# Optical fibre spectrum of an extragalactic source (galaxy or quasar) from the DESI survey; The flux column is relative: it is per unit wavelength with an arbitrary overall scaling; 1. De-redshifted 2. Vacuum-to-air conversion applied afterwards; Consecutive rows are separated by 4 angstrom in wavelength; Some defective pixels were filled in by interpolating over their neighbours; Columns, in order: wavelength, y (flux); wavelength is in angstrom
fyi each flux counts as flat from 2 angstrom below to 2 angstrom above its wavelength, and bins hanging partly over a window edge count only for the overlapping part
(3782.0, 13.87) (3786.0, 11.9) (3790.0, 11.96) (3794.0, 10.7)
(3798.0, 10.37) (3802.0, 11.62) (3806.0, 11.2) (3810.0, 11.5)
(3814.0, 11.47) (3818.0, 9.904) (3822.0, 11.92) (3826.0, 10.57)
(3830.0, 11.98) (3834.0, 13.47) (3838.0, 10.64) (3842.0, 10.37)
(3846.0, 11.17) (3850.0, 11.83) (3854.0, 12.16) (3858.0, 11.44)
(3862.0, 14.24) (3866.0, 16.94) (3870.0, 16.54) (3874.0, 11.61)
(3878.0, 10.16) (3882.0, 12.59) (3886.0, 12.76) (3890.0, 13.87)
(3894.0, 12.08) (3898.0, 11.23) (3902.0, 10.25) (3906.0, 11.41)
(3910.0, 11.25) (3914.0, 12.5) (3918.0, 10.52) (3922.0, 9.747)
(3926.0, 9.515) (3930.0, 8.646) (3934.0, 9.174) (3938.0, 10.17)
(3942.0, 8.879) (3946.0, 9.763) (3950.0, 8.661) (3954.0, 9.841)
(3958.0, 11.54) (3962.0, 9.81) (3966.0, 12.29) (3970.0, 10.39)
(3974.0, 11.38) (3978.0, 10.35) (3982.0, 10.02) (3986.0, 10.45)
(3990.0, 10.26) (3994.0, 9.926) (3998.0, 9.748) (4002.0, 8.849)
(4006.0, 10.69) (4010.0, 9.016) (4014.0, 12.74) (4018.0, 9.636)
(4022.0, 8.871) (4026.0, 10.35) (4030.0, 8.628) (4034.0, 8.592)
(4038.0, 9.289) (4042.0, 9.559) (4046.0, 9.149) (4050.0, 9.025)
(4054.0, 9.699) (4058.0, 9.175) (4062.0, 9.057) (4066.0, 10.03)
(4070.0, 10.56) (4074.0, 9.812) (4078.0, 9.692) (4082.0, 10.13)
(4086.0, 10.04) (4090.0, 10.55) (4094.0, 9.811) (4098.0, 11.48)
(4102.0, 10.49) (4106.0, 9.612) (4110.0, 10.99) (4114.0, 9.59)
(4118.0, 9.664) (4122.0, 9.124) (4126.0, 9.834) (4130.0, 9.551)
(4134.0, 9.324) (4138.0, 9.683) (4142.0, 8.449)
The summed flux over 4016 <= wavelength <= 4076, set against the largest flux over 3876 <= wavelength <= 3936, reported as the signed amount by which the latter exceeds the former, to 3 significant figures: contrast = -128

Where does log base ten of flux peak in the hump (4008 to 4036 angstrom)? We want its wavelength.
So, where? 4014.0 angstrom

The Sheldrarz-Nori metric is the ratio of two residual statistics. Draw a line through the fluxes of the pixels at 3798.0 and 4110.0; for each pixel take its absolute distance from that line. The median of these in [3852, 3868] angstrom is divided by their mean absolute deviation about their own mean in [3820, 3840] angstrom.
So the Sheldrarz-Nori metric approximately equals 3.0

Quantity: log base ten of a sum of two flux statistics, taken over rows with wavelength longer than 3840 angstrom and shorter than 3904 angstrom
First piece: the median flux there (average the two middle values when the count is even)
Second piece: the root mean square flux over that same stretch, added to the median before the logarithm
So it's 1.390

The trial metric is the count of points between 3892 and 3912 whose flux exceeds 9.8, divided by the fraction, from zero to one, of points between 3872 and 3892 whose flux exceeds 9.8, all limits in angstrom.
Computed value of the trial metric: 5.0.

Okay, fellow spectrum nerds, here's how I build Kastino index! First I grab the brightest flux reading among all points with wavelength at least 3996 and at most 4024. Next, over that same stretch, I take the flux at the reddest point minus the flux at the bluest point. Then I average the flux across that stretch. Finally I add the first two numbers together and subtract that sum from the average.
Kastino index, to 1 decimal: -1.9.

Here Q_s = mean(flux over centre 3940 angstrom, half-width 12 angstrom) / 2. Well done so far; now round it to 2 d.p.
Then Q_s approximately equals 4.61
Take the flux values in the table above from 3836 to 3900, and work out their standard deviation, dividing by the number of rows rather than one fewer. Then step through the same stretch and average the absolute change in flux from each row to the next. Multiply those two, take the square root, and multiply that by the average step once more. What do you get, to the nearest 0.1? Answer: 2.4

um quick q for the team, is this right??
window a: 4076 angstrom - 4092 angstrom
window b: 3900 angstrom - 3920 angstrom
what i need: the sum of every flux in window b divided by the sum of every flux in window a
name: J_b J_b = 1.38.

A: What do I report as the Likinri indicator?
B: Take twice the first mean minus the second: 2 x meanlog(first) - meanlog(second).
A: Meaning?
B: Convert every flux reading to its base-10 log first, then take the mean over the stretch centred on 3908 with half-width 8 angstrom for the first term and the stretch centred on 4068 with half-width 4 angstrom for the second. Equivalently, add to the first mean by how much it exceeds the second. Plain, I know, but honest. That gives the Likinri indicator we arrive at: 1.10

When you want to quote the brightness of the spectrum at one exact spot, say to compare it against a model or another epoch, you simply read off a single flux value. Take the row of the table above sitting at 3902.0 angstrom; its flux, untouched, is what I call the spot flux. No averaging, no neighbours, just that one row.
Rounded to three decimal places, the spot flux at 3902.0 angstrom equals 10.250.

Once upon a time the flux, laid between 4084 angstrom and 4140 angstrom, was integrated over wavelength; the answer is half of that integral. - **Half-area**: 279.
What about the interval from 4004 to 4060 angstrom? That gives 269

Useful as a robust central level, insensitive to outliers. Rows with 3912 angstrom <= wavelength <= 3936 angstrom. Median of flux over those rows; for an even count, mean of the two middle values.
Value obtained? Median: 9.6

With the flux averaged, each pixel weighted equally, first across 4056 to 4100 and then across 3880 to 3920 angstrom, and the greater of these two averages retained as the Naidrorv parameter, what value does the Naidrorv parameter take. 11.8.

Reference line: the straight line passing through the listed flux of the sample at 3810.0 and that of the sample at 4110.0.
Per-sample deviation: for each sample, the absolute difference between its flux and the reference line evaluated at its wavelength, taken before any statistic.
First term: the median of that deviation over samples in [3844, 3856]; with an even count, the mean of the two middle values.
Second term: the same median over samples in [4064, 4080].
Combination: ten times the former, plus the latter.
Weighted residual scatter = 5.1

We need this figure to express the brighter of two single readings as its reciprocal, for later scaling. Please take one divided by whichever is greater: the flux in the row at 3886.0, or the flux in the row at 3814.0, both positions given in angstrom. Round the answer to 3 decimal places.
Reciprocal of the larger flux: 0.078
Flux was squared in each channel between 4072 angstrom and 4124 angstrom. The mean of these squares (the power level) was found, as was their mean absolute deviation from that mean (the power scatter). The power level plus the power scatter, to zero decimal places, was 112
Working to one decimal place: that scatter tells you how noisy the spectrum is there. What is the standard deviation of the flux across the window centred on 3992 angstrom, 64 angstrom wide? 1.1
